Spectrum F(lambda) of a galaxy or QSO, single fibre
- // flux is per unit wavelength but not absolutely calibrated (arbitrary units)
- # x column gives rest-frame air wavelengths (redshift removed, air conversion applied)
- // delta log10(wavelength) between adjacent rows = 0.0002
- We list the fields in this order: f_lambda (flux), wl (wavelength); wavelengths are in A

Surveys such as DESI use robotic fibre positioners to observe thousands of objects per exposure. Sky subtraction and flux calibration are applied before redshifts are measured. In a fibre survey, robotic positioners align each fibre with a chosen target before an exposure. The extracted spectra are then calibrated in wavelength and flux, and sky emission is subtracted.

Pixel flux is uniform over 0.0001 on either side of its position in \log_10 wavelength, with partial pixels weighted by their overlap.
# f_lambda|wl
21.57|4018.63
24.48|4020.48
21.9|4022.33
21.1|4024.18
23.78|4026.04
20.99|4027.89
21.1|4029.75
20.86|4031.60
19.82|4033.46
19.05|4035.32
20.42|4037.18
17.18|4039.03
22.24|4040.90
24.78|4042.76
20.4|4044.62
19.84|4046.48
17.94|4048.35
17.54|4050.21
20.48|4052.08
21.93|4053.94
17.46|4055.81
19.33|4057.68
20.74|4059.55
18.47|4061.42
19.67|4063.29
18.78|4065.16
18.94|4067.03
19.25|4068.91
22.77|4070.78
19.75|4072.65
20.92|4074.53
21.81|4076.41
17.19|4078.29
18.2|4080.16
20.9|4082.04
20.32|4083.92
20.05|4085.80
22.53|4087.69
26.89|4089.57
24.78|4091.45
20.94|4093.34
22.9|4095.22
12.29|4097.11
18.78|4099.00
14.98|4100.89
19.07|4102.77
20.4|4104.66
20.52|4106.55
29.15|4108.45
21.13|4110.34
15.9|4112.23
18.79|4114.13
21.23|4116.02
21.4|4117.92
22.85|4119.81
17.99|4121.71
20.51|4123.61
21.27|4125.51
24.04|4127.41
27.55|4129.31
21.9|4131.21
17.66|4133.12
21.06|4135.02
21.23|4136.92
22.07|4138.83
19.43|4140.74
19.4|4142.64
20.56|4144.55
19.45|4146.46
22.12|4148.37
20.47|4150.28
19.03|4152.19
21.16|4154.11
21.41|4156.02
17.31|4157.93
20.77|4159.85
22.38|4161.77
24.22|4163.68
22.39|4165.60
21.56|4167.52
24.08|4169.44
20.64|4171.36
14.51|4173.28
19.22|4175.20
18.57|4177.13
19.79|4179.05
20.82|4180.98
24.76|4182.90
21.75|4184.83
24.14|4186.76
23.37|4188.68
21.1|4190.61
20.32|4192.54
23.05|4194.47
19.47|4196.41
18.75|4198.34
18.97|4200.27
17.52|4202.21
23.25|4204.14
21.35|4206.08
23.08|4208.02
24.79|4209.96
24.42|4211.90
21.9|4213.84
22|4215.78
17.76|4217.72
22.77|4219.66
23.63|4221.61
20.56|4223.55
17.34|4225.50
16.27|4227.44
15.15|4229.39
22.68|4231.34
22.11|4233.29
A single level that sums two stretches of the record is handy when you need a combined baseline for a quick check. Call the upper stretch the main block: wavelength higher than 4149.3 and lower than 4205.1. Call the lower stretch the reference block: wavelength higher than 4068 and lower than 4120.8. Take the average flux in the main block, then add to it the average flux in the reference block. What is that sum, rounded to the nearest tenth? 41.4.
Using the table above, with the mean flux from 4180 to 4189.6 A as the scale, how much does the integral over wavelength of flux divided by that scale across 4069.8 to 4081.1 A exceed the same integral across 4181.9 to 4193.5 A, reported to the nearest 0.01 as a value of -1.51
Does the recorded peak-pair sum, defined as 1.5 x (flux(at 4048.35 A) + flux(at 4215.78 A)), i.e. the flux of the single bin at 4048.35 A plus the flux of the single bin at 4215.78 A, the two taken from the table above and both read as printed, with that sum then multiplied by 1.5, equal 60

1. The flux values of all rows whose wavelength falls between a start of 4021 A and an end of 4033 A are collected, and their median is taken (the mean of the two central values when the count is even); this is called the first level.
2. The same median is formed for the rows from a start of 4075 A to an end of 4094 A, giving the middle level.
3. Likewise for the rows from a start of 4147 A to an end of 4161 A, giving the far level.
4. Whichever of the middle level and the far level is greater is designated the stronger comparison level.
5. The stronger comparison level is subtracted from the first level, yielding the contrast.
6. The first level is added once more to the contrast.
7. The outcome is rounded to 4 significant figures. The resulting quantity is 21.28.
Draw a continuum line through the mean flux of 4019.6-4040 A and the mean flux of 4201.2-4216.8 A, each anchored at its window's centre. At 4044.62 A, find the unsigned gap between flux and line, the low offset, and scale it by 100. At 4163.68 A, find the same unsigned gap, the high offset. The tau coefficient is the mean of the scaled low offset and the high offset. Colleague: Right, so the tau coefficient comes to 35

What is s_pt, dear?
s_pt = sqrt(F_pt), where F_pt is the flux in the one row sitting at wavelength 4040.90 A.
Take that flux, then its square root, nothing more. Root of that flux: 4.72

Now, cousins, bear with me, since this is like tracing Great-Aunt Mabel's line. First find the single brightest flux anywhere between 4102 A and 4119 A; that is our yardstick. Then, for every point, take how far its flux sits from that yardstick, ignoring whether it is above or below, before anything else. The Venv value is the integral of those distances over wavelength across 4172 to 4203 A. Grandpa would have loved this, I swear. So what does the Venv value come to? 271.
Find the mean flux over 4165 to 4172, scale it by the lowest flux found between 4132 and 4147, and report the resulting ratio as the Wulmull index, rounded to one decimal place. 1.3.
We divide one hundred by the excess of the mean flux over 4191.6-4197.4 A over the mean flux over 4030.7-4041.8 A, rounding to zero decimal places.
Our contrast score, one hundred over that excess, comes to 98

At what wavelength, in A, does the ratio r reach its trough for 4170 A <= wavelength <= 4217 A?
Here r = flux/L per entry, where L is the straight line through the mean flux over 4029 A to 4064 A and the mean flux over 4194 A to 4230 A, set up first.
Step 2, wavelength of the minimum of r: 4173.28 A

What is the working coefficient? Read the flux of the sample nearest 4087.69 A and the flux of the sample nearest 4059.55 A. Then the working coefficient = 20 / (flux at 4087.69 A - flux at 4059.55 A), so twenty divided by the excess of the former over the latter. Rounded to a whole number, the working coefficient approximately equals 11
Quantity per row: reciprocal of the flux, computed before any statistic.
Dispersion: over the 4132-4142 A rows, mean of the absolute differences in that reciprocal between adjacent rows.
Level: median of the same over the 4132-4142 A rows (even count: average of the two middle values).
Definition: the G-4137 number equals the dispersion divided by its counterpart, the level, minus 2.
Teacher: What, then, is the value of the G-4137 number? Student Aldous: -1.91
